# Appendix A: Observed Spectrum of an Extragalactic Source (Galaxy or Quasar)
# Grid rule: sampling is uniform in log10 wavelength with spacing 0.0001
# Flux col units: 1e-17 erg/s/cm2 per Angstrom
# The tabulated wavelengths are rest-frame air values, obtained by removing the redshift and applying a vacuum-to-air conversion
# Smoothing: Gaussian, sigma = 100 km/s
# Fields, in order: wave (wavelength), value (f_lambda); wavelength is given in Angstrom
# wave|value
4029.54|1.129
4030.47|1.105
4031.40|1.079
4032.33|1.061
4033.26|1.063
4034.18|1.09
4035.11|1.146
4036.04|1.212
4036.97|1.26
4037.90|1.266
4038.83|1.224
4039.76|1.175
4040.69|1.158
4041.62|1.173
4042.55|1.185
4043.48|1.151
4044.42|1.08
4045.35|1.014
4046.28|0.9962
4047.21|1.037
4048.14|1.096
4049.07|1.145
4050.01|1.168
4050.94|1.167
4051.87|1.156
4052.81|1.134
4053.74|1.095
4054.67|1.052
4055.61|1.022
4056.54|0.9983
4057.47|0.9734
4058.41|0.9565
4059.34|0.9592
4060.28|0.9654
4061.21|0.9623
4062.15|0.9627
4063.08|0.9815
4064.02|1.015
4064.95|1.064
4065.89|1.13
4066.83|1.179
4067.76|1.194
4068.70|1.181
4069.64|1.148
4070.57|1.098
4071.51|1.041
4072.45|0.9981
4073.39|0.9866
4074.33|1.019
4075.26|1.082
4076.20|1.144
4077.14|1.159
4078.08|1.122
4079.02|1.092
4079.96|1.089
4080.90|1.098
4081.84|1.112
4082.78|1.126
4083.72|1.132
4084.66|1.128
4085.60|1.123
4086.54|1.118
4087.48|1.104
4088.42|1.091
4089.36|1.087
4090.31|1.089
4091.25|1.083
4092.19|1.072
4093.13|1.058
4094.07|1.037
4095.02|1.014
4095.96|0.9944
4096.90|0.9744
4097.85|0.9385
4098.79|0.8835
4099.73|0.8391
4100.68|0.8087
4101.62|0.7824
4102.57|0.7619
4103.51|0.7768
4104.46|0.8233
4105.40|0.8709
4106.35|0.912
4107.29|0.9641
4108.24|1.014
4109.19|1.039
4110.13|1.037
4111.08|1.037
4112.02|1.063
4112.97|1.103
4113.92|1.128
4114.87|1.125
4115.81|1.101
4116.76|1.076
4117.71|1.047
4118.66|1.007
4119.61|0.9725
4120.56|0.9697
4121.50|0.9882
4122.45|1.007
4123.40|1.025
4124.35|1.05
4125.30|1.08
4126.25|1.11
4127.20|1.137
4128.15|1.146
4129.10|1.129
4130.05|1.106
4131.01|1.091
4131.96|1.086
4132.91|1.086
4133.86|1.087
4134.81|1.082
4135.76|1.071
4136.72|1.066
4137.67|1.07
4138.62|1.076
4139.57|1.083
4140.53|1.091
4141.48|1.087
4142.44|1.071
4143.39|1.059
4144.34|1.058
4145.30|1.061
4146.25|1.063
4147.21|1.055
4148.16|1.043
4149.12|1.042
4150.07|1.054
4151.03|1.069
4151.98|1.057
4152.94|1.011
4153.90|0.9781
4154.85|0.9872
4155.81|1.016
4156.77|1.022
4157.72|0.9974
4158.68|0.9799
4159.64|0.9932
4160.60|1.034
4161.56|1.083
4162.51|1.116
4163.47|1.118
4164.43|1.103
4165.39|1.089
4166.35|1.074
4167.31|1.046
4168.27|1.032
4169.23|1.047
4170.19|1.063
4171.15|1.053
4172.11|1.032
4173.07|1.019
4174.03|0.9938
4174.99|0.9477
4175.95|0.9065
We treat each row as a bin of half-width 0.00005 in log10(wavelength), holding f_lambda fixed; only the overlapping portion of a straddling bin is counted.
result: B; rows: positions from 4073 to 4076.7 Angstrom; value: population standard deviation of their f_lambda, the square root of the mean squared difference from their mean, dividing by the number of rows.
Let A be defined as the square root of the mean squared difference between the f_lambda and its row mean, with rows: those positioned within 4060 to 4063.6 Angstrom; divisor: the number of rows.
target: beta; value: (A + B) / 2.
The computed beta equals 0.0341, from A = 0.008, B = 0.060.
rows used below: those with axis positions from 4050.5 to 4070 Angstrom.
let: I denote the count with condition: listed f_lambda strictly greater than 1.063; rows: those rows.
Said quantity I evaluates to 10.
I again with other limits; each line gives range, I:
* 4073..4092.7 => 19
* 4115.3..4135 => 13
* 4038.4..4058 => 14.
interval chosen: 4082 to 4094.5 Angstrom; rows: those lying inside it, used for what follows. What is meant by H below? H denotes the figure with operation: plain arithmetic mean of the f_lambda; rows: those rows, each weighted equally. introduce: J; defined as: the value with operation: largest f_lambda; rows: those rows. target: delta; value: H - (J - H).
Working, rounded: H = 1.096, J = 1.132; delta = 1.06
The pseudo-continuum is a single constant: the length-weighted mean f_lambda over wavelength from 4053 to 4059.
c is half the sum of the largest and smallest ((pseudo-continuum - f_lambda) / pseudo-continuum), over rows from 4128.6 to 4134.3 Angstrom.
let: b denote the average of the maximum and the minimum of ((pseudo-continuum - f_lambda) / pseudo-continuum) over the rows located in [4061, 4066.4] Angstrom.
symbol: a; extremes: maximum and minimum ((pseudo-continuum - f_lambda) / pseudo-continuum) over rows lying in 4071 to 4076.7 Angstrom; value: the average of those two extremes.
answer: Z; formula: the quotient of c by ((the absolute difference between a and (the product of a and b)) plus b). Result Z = -4.2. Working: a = -0.043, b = -0.02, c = -0.084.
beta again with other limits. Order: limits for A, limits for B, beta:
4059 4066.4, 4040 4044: 0.0357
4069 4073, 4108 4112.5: 0.0361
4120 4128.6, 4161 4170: 0.0454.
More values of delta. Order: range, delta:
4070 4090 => 1.03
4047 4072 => 0.95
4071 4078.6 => 0.98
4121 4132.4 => 1.01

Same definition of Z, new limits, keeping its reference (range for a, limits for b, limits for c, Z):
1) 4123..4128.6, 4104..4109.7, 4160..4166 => -0.4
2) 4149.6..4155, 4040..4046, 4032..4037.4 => 1.8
